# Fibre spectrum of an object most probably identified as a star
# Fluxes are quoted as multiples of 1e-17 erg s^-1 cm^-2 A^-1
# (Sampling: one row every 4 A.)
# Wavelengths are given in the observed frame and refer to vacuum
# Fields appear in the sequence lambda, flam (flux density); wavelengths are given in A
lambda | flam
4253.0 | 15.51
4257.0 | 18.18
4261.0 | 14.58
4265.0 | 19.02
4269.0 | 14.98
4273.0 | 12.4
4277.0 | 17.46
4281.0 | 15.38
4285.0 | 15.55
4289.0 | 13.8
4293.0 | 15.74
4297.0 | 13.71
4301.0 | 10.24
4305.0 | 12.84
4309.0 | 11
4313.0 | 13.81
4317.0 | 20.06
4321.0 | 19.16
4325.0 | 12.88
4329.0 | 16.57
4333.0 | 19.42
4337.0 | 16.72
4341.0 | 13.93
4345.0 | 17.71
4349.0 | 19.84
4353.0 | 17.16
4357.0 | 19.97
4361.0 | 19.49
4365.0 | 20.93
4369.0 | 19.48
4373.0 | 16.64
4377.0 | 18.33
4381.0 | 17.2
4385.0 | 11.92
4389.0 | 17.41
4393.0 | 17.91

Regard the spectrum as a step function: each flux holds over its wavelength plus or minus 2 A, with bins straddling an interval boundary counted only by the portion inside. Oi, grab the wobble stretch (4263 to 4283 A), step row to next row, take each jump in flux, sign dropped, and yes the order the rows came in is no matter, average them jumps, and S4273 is 3.4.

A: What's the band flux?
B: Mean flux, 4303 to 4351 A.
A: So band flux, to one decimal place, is 16.2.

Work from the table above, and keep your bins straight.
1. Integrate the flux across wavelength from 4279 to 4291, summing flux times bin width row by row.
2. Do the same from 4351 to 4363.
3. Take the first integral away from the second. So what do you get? 48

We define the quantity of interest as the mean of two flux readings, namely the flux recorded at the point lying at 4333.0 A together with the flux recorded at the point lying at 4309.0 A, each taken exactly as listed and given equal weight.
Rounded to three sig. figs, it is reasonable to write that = 15.2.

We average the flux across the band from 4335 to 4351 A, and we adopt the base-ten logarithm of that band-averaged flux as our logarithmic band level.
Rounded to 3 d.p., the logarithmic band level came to 1.232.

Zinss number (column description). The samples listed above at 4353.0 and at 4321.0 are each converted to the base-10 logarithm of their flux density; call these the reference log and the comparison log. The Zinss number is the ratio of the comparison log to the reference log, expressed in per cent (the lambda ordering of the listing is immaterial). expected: 104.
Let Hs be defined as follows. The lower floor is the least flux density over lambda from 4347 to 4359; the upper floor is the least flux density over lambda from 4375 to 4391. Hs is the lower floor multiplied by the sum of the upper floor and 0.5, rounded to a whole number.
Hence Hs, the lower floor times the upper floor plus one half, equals 213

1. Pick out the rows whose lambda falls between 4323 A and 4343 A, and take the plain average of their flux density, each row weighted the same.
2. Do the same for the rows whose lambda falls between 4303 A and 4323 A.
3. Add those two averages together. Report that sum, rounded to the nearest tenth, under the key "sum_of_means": 31.3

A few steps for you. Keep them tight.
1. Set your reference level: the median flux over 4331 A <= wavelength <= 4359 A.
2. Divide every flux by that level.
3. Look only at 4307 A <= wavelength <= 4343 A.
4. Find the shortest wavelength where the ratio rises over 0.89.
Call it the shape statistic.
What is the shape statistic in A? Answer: 4317.0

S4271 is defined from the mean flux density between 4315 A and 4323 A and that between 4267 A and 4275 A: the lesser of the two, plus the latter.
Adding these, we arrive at 27.4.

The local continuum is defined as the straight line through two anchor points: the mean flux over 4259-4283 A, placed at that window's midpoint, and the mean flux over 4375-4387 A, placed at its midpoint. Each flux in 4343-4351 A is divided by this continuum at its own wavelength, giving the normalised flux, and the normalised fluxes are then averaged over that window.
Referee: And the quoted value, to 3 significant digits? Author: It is 1.19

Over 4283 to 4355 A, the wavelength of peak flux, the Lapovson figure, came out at 4317.0 A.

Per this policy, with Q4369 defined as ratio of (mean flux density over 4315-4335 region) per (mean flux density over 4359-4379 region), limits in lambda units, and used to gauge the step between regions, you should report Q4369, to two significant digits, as 0.93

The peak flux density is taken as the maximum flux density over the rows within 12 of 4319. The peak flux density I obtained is 20.06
